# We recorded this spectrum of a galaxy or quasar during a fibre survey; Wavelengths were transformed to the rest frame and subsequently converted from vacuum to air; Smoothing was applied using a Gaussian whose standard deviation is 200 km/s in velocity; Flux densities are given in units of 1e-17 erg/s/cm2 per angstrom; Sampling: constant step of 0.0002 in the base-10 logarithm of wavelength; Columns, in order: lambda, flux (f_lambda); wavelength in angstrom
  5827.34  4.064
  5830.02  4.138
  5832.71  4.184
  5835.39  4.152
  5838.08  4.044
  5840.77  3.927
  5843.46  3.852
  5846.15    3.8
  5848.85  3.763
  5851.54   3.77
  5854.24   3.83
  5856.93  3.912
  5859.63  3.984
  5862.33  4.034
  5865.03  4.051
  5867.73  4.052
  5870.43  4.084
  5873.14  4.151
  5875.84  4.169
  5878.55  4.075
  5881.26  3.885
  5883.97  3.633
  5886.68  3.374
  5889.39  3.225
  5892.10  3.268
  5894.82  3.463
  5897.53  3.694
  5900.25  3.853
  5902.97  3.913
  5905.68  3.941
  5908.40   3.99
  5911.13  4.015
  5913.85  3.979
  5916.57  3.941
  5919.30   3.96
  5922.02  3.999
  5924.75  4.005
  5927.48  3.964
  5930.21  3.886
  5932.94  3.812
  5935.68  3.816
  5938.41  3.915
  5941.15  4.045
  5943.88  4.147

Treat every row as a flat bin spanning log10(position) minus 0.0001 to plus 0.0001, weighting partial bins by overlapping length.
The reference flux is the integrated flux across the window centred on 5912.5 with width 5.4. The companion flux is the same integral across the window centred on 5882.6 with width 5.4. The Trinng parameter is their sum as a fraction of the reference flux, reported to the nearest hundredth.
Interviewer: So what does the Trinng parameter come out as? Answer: 1.94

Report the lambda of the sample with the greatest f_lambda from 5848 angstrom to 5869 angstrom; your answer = 5867.73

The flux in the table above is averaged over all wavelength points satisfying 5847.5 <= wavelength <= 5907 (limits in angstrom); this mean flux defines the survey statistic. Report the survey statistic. 3.82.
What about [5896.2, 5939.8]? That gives 3.92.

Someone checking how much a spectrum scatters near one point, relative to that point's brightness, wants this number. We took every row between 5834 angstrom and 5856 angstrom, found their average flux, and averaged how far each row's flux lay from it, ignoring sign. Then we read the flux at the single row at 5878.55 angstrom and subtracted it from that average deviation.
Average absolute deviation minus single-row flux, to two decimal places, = -3.96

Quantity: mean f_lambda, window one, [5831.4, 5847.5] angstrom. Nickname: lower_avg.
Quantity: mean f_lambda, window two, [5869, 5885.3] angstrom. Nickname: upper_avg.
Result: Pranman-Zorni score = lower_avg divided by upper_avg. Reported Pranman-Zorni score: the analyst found 1.00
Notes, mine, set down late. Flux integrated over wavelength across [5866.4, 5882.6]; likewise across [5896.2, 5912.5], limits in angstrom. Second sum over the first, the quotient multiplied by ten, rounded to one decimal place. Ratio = 9.6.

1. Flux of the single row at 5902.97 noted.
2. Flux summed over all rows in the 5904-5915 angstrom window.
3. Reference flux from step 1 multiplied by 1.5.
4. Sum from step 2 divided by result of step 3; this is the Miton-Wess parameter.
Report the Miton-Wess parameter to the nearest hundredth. 2.71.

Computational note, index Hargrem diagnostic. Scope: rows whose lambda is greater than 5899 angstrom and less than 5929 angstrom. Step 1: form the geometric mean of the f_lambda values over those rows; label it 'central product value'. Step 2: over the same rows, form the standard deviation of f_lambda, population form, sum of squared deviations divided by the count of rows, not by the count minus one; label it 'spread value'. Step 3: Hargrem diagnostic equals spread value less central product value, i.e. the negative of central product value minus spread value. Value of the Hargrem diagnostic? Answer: -3.91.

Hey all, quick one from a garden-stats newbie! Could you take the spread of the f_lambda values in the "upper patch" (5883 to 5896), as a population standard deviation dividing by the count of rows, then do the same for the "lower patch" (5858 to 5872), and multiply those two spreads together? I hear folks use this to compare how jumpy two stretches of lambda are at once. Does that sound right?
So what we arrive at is 0.005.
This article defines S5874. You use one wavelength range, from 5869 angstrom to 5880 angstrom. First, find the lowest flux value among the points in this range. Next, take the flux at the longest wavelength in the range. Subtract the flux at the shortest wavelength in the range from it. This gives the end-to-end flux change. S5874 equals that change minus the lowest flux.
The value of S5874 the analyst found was -4.08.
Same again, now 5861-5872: -3.98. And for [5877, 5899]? -3.61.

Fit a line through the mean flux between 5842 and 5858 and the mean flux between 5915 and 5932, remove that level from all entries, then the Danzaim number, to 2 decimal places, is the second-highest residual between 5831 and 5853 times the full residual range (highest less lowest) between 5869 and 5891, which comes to 0.35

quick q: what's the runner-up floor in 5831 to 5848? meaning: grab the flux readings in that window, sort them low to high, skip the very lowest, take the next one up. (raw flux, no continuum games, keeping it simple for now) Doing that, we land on 3.852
